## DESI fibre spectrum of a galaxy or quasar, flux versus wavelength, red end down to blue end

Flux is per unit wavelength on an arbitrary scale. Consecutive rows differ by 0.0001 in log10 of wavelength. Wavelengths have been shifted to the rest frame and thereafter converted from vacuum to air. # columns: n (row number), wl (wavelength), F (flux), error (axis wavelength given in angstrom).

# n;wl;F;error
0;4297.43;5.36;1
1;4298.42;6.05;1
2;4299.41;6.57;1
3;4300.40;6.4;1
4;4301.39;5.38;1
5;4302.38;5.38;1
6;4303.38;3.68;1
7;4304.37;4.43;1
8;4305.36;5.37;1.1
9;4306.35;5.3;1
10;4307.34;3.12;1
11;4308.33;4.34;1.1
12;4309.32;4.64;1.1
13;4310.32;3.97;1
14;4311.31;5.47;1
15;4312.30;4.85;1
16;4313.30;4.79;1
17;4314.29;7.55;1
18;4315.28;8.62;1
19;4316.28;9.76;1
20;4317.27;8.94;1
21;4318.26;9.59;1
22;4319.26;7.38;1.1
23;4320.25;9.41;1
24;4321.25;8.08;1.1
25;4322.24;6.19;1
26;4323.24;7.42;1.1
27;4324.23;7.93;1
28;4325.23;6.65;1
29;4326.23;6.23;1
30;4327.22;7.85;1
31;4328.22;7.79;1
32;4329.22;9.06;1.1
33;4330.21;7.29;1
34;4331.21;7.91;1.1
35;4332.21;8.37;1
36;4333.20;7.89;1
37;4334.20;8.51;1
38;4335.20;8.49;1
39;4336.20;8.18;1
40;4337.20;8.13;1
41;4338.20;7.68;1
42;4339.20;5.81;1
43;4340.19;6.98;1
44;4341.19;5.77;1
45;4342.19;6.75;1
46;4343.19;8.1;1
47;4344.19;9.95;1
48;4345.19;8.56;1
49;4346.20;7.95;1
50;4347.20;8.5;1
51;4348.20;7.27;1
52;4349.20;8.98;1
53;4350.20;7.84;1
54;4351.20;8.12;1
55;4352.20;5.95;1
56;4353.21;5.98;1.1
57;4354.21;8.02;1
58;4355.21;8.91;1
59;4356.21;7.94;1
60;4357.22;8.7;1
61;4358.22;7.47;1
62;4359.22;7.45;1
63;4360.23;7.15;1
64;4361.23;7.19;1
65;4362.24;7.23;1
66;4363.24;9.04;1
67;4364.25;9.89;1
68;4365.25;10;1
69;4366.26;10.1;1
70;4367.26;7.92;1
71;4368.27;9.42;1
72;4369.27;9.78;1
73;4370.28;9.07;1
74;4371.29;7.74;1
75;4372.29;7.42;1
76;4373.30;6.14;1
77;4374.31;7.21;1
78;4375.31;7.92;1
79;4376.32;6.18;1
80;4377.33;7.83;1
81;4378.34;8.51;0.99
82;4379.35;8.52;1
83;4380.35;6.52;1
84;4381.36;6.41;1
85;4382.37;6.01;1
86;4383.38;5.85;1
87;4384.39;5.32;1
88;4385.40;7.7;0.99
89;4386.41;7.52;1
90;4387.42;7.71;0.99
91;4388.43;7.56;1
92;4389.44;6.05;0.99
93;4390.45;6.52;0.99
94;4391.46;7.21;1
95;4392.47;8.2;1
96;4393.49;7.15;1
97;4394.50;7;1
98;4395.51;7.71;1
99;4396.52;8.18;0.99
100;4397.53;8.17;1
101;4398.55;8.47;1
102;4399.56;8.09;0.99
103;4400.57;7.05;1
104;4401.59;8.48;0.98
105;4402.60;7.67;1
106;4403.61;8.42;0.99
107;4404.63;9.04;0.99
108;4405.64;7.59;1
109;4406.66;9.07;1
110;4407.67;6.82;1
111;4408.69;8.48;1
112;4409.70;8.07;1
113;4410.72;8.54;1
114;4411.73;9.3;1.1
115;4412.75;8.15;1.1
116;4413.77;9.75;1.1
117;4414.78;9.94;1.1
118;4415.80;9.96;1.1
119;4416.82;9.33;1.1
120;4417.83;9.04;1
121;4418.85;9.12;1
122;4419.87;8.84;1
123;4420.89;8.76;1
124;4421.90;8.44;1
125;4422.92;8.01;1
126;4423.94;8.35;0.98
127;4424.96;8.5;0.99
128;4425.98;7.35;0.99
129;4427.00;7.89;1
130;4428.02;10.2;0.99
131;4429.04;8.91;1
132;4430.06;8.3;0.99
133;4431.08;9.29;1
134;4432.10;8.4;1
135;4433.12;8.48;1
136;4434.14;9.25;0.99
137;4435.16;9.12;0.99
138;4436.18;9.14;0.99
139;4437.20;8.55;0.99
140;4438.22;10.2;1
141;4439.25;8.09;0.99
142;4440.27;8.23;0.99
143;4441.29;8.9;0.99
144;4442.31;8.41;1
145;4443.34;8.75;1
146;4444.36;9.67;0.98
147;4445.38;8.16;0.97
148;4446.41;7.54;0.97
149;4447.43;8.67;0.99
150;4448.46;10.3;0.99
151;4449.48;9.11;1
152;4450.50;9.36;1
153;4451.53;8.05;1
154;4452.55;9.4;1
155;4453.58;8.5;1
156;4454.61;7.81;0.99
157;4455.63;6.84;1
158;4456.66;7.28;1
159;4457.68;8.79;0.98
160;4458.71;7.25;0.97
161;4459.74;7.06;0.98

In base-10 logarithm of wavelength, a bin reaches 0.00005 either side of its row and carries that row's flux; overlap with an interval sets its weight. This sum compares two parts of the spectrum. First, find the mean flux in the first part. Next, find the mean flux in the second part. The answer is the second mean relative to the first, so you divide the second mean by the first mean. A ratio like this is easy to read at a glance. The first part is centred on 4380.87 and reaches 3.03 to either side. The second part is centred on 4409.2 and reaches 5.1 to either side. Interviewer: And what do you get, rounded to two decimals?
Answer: 1.22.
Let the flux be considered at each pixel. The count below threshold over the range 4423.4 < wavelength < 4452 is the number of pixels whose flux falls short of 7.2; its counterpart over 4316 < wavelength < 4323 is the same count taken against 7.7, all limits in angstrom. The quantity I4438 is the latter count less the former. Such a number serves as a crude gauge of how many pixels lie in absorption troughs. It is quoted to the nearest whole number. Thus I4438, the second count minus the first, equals 2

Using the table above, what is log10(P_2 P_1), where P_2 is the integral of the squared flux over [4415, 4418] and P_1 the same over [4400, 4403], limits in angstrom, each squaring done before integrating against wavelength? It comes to 4.7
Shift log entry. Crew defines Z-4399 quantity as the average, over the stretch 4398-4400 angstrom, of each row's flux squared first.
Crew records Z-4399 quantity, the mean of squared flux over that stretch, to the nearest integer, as 69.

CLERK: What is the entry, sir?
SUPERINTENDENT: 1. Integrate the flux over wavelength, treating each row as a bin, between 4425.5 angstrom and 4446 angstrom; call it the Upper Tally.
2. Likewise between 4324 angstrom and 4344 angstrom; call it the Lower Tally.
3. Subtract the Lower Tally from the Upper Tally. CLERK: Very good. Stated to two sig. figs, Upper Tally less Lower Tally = 28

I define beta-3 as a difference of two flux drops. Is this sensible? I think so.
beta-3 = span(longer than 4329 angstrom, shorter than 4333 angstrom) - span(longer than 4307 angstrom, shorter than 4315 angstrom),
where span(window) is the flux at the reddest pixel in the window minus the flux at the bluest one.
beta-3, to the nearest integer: -5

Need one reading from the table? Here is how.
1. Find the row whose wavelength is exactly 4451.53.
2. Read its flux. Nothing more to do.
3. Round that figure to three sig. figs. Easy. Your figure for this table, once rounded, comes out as 8.05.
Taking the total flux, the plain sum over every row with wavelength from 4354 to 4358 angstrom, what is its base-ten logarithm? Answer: 1.53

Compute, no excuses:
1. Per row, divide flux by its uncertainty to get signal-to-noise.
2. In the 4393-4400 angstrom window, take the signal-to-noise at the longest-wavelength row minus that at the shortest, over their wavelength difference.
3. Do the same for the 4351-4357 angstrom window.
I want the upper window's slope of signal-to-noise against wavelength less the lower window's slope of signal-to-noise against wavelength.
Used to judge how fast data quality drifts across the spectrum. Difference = 0.20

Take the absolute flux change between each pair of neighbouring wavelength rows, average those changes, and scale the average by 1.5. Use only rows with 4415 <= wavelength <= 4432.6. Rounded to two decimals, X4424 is 0.97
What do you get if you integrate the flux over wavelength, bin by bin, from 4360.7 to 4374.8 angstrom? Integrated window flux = 119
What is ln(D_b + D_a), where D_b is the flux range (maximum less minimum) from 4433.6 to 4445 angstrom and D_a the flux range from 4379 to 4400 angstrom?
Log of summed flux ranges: 1.67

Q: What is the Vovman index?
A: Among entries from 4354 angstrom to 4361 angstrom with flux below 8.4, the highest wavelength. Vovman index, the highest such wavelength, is 4360.23 angstrom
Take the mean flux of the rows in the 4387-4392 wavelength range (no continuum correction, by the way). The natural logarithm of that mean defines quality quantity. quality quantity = 1.95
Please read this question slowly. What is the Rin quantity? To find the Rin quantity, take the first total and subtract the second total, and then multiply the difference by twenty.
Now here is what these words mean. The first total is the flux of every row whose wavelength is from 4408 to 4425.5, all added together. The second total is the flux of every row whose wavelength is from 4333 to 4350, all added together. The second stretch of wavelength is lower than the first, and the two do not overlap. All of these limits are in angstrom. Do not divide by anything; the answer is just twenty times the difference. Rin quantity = 342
